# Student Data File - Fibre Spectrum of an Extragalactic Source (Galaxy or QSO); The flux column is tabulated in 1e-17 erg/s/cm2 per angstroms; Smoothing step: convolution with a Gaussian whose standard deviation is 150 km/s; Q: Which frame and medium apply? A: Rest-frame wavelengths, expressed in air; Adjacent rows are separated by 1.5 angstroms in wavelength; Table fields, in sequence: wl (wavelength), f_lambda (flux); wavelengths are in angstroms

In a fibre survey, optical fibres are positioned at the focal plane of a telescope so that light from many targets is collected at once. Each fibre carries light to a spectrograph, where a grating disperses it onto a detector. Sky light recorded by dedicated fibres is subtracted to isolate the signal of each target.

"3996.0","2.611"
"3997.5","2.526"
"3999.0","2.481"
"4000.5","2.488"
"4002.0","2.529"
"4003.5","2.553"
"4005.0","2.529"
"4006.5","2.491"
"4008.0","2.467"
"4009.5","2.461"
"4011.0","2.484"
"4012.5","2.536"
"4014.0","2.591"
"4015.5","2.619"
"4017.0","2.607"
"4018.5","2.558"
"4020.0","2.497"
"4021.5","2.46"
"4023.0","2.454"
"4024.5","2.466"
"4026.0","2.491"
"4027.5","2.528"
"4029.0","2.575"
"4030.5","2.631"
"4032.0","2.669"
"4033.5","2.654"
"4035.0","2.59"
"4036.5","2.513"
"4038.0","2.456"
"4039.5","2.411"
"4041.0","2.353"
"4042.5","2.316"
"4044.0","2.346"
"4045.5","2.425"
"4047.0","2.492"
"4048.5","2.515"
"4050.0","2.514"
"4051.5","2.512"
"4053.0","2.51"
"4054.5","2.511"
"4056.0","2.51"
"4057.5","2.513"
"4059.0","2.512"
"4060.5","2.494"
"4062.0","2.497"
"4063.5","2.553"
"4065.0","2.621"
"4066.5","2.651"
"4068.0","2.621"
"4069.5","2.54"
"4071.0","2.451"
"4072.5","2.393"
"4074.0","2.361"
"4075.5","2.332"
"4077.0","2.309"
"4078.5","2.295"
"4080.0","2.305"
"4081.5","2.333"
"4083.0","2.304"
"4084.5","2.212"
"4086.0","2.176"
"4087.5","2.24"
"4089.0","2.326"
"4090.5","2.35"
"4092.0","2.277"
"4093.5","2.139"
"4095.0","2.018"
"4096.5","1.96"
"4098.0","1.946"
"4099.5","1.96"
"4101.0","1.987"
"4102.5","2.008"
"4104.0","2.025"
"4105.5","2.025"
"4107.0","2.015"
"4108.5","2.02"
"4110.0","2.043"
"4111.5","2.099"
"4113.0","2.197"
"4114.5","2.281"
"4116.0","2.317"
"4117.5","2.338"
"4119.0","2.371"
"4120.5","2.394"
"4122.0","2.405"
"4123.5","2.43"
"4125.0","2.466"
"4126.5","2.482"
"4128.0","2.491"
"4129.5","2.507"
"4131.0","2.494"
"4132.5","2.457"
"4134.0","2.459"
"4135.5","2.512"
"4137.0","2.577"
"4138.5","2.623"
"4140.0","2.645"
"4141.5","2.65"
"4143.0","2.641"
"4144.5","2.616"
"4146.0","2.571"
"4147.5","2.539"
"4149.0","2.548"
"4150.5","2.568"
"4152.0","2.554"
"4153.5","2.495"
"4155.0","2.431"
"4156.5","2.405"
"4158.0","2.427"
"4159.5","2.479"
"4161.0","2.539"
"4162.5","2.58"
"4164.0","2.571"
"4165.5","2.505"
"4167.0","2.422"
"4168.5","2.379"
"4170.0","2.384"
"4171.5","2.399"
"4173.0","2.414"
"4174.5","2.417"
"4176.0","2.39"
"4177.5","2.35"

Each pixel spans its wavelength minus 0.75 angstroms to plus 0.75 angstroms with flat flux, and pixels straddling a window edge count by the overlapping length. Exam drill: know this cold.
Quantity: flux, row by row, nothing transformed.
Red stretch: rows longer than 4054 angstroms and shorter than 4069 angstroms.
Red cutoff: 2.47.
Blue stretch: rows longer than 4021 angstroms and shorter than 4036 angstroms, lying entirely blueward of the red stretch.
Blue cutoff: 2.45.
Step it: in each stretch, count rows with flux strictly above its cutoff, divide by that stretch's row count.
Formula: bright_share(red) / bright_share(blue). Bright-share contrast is 1.0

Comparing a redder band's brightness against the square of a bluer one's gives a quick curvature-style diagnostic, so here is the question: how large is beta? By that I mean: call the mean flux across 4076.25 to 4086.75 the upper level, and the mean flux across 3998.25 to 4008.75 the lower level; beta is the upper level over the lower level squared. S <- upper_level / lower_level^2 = 0.363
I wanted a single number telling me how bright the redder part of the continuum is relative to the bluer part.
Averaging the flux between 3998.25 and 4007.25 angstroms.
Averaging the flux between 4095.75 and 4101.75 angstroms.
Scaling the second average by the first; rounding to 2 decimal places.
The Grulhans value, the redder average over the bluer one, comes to 0.78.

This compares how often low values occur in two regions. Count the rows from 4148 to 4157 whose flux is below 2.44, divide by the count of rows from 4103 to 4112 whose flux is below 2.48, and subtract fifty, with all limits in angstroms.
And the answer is -49.7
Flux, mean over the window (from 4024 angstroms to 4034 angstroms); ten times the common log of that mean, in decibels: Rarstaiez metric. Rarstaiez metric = 4.11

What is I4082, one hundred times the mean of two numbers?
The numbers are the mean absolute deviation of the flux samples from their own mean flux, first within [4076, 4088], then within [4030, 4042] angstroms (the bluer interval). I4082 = 7.4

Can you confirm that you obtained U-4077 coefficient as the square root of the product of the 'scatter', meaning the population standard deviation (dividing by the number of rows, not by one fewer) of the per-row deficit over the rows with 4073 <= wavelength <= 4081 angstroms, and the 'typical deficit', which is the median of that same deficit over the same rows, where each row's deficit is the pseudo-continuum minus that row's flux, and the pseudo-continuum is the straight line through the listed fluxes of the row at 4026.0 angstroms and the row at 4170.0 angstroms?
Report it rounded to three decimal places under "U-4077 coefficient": 0.057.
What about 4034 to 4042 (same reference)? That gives 0.046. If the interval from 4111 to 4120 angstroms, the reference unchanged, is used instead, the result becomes 0.109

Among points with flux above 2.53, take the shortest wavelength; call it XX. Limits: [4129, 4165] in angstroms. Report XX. 4137.0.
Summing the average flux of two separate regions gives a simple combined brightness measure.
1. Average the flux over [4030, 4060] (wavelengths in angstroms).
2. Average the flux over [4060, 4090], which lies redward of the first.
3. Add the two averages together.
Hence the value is 4.90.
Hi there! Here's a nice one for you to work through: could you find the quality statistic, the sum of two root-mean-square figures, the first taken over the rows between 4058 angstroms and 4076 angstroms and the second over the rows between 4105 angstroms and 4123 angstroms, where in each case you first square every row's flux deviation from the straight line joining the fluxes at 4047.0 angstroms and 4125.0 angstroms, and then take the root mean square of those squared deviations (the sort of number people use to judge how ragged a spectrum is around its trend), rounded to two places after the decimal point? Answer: 0.14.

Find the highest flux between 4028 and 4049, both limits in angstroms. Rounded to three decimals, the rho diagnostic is 2.669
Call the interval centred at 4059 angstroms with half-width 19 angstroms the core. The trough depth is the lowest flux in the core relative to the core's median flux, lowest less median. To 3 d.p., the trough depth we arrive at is -0.201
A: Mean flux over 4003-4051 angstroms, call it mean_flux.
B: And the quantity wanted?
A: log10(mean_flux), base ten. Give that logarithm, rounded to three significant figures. 0.399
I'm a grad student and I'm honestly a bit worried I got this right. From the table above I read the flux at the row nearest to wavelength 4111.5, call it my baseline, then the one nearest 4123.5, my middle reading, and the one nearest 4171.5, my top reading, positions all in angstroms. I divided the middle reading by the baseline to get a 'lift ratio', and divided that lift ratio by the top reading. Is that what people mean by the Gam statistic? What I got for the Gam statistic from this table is 0.48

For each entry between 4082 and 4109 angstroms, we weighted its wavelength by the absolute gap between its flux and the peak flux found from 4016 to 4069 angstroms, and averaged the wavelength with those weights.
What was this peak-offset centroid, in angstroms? 4097.2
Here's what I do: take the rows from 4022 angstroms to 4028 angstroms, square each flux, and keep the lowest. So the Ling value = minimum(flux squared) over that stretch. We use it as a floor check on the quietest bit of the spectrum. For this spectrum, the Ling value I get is 6.0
